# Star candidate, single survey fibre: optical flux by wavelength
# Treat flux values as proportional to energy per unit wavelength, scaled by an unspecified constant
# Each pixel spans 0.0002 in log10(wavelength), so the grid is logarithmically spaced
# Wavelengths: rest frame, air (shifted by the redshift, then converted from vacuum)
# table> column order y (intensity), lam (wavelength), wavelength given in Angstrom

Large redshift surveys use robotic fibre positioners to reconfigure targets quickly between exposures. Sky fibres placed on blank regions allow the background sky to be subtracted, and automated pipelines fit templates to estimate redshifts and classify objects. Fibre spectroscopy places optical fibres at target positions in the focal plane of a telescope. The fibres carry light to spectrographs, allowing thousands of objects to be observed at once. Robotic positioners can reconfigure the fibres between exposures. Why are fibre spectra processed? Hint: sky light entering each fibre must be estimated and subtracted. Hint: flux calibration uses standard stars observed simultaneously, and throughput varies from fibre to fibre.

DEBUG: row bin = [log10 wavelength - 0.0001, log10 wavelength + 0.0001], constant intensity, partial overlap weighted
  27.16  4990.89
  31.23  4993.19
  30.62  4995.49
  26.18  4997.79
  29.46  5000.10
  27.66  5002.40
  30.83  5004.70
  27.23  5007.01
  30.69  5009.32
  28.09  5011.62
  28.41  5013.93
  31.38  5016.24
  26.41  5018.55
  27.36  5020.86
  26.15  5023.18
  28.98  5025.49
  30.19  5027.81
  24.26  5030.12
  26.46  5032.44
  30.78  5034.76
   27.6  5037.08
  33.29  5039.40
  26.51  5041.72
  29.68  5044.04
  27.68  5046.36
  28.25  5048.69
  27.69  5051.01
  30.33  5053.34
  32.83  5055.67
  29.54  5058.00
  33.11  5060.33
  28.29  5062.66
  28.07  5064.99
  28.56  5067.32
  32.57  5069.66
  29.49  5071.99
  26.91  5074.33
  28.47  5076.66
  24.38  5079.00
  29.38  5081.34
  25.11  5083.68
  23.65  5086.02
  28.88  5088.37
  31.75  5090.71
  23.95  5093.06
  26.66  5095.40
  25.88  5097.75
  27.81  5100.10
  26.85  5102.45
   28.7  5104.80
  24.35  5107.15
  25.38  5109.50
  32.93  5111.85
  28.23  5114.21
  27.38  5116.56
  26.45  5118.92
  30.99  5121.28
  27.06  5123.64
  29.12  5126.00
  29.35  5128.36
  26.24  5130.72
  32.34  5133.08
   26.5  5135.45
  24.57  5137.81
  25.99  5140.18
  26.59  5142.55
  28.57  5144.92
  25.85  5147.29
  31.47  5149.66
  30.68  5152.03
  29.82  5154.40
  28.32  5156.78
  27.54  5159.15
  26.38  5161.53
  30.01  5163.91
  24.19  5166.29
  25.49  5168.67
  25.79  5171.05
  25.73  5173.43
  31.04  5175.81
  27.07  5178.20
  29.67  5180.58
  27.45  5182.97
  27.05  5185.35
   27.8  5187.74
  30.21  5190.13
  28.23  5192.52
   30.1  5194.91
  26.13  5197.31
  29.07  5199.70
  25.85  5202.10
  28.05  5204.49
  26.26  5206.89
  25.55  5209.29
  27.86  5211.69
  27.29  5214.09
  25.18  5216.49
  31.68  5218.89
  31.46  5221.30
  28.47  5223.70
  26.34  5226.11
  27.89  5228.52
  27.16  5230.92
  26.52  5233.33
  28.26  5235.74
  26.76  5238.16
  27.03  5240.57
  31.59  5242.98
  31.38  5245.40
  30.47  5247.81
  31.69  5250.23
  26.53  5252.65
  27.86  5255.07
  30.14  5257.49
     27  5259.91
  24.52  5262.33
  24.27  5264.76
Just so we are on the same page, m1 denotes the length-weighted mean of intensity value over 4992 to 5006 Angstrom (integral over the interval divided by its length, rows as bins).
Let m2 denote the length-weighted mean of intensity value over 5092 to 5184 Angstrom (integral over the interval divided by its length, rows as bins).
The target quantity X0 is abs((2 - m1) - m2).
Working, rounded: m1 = 29.3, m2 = 27.7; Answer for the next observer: 54.9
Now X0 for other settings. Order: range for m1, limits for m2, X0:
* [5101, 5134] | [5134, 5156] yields 54.1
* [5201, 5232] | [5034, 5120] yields 53.9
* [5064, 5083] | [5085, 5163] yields 54.2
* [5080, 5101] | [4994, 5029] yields 53.6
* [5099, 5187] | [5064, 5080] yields 54.2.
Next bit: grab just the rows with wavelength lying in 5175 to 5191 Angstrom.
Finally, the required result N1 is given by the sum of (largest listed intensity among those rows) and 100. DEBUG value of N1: 131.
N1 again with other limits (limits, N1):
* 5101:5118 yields 133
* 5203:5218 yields 128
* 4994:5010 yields 131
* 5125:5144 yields 132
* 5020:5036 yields 131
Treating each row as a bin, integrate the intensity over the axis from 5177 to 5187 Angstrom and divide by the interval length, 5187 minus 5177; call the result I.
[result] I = 27.8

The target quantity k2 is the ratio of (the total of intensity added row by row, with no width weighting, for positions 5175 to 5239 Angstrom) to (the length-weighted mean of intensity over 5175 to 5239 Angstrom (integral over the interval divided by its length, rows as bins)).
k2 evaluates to 27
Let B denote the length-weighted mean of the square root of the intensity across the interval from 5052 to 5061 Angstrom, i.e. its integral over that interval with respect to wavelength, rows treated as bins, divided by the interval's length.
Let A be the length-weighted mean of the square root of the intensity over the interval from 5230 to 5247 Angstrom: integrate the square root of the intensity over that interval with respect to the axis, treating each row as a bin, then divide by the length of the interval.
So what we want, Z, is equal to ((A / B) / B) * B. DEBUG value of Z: 0.95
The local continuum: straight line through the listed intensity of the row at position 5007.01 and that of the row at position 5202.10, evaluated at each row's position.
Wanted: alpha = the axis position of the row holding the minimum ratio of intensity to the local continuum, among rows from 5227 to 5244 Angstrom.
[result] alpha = 5233.33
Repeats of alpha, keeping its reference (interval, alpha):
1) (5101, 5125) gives 5107.15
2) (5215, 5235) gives 5216.49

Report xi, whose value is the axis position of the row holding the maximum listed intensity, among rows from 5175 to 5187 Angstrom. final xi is 5175.81 Angstrom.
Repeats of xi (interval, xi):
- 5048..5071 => 5060.33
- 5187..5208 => 5190.13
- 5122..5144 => 5133.08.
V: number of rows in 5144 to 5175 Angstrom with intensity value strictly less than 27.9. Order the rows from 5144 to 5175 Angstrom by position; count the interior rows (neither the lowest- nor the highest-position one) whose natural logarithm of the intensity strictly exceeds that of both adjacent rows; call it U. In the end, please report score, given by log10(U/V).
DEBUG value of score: -0.37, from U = 3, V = 7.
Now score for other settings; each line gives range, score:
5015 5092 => -0.07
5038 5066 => 0.12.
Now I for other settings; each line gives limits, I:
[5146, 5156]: 29.4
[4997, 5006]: 28.6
